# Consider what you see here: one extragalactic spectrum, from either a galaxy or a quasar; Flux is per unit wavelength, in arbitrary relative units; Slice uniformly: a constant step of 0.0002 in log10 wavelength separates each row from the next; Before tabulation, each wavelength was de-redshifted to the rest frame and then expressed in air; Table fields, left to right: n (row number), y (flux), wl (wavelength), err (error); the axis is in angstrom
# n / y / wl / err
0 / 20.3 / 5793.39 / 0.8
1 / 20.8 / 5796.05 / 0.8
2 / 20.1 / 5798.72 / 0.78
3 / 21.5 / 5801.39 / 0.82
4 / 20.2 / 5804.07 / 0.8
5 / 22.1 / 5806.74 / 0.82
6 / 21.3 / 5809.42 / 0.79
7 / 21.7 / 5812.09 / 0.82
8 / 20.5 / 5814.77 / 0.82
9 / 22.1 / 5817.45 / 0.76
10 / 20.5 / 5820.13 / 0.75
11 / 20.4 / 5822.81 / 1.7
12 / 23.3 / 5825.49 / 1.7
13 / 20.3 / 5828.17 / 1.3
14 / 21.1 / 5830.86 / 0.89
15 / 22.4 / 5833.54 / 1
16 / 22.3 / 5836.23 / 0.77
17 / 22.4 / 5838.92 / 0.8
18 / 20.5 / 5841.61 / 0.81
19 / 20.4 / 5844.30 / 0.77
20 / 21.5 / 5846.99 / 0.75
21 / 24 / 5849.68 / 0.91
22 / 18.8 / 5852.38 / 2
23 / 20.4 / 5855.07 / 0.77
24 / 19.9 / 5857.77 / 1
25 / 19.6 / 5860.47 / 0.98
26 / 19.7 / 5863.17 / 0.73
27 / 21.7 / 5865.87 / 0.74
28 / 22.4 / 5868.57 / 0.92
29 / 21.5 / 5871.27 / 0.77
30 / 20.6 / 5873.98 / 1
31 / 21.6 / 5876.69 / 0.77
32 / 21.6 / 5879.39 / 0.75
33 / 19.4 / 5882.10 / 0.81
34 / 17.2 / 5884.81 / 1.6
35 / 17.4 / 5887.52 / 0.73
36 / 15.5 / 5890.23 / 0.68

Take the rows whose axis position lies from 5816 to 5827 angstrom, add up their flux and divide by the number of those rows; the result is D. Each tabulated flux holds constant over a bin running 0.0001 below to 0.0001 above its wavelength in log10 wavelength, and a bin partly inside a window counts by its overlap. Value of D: 21.6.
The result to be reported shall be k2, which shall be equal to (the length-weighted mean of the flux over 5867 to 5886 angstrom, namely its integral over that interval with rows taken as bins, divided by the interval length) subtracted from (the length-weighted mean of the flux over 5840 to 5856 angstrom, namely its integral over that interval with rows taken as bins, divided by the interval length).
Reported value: 0.3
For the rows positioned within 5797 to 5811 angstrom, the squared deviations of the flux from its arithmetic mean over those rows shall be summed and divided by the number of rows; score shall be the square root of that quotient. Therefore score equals 0.77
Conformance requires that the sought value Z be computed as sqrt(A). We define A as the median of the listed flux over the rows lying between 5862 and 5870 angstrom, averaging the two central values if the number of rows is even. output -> 4.66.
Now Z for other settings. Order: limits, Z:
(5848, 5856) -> 4.52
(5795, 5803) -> 4.56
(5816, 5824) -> 4.53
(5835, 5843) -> 4.72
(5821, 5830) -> 4.52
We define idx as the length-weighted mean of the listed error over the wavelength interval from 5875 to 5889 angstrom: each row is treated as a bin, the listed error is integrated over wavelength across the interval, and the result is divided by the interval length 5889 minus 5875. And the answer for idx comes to 0.93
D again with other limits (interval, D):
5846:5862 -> 20.7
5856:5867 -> 20.2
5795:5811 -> 21.0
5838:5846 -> 21.1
